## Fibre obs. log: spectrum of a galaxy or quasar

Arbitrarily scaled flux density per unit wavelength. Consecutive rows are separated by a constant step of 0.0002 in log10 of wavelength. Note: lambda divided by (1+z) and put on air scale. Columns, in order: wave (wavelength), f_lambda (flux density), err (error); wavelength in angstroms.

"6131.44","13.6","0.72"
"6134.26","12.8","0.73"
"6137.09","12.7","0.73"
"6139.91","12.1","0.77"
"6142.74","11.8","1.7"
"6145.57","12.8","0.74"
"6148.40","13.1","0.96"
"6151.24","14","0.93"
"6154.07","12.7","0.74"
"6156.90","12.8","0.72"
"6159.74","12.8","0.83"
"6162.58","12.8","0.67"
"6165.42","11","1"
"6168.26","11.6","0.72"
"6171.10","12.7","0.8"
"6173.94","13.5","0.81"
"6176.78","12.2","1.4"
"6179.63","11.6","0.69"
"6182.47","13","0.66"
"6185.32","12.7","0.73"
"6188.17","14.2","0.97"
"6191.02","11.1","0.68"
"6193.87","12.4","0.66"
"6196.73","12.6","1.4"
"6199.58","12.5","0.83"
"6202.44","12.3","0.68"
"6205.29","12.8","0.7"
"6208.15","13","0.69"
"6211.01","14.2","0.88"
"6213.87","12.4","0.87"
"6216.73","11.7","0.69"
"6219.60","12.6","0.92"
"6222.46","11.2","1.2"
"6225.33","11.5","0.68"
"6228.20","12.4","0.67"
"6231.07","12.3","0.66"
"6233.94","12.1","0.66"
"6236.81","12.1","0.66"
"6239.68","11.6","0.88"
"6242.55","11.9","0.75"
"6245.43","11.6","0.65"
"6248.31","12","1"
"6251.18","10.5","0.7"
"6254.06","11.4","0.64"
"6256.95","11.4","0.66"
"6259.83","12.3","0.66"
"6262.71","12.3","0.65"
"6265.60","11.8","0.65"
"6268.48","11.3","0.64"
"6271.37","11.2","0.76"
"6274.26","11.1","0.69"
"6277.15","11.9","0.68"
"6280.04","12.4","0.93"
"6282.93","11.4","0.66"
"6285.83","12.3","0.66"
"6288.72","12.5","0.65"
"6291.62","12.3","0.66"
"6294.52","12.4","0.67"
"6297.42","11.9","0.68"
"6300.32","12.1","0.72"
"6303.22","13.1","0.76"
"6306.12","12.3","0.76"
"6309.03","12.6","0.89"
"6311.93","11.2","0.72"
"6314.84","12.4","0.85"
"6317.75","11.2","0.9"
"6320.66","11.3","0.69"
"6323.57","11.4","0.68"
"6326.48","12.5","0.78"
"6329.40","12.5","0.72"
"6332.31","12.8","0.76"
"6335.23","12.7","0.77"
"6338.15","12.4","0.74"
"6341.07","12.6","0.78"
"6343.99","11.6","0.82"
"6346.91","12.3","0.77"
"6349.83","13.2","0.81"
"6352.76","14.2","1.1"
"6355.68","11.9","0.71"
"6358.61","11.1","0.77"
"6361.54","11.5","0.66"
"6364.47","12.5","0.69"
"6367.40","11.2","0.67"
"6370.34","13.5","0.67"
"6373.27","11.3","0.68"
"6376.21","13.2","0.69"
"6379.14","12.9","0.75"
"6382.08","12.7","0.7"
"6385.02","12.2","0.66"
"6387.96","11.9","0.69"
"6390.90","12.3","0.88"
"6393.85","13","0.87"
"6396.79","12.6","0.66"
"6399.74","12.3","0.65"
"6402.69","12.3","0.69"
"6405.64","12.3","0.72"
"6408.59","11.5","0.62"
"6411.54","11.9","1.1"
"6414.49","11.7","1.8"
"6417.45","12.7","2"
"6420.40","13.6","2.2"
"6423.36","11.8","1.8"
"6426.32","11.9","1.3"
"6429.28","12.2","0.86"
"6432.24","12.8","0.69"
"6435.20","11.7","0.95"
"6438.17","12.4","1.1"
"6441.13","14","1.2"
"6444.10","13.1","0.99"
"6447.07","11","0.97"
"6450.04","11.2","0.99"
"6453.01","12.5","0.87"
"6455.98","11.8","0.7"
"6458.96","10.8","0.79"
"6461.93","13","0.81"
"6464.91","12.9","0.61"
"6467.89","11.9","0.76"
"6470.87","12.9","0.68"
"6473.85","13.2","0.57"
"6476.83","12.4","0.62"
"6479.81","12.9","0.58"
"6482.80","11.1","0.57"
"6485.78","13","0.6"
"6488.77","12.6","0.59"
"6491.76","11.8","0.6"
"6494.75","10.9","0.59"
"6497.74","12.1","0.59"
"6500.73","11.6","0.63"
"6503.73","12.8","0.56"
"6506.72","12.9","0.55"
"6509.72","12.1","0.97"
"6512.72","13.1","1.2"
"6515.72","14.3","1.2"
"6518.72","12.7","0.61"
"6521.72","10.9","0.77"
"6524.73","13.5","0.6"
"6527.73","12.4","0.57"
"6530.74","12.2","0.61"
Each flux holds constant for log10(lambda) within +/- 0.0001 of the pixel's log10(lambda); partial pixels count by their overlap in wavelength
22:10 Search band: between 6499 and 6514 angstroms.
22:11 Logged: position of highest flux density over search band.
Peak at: 6512.72 angstroms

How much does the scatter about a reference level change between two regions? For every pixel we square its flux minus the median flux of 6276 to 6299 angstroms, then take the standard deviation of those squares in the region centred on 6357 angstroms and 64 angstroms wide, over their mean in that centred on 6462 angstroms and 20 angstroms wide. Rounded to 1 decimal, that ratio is 1.4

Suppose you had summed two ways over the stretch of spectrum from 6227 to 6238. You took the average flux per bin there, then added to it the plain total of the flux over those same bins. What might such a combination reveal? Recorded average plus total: 61.1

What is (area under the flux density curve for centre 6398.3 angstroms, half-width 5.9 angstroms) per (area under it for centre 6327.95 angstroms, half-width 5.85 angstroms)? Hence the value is 1.03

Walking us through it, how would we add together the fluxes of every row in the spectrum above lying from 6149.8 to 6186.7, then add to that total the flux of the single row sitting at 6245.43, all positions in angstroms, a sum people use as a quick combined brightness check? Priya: 175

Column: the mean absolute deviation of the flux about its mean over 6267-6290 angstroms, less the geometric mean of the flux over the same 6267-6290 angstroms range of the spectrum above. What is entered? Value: -11.2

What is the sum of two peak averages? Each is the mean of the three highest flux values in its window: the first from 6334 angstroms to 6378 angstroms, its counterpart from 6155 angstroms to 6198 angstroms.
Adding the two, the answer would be 27.2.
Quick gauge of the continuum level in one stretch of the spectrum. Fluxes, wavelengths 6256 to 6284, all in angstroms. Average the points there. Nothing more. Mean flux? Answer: 11.7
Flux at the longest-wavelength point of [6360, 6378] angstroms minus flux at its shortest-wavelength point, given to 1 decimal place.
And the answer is 1.7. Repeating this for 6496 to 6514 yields 1.0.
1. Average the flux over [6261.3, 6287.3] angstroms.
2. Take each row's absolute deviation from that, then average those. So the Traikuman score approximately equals 0.44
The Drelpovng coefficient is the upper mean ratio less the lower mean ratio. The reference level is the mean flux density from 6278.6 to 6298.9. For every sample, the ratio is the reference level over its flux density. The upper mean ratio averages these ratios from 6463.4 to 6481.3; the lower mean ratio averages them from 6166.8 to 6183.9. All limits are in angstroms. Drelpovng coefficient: -0.023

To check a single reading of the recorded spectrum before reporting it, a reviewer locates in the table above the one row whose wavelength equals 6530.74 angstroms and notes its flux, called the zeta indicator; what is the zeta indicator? 12.2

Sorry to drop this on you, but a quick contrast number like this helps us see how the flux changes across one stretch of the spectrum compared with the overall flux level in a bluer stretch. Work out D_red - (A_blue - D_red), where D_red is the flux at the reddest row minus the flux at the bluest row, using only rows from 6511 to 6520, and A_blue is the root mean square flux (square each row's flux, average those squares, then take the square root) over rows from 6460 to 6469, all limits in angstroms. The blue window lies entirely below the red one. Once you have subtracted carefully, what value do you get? -13.4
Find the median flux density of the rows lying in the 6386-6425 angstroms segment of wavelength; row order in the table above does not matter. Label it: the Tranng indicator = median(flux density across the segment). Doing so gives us 12.3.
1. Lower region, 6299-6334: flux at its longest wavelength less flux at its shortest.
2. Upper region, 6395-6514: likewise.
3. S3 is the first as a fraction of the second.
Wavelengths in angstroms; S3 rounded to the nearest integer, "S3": 1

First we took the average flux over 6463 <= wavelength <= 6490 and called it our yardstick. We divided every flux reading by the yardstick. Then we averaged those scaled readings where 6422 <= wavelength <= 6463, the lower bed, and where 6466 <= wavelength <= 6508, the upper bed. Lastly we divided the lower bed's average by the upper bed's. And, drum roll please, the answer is 0.99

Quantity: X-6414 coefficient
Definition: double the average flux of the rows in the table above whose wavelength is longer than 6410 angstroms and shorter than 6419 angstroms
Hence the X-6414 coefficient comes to 24.2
